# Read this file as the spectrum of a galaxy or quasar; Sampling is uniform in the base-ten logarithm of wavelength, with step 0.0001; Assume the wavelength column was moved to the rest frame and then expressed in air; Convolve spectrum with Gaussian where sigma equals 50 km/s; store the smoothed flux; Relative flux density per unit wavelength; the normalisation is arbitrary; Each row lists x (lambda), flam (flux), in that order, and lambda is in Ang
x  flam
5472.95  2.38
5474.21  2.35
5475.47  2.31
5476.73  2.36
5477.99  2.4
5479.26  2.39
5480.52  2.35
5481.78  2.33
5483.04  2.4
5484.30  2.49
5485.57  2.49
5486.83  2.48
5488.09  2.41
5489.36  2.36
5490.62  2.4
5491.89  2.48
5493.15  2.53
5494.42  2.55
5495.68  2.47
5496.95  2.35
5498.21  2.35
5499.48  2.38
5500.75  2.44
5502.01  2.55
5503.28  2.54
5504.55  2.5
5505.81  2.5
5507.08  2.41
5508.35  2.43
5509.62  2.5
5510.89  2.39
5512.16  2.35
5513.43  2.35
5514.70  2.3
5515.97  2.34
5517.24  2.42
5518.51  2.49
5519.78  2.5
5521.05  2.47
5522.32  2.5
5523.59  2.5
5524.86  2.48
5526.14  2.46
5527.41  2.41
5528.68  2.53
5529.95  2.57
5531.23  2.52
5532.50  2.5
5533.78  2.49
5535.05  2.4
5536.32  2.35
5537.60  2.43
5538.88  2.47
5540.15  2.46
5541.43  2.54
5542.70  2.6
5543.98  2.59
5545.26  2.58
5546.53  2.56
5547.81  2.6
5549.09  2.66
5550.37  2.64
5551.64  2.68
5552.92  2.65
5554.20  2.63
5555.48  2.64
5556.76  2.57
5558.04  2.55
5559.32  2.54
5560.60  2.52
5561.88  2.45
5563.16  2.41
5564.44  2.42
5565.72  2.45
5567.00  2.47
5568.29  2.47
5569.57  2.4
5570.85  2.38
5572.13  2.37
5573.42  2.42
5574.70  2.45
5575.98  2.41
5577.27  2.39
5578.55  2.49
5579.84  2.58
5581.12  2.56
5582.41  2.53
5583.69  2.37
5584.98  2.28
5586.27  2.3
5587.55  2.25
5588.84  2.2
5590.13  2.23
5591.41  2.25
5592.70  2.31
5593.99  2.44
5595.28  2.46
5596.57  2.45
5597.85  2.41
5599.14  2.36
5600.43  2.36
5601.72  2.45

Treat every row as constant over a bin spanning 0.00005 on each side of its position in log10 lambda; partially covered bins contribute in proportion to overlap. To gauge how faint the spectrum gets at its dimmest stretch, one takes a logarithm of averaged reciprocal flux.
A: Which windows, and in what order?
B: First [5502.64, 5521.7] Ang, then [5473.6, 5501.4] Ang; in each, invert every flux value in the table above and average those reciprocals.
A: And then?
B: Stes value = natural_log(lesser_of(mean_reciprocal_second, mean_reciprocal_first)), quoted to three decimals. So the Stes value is -0.888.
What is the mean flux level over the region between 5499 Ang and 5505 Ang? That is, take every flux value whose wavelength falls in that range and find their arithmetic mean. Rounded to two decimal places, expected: 2.48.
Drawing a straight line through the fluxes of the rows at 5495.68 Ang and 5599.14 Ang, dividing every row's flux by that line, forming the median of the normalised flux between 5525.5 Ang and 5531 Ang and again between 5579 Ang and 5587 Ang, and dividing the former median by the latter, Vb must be 0.99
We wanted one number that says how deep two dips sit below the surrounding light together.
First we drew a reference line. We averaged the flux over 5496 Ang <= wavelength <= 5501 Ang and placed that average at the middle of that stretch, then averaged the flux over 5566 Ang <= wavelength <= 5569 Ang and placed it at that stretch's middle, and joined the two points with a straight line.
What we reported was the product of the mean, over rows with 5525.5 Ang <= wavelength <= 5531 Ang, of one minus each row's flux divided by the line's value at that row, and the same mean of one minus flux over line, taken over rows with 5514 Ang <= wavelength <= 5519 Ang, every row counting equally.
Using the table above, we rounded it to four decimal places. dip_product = -0.0002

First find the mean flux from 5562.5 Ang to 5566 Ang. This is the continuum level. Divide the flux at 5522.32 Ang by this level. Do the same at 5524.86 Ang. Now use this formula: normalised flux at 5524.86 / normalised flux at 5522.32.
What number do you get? 0.992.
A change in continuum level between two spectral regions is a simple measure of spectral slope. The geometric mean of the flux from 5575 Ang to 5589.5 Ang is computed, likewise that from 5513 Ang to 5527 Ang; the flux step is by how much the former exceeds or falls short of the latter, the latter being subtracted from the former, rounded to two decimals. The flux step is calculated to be -0.04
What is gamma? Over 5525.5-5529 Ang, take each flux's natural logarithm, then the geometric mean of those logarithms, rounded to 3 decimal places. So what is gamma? 0.902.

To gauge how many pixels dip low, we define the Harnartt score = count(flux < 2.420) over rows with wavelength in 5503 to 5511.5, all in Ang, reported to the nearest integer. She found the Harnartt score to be 2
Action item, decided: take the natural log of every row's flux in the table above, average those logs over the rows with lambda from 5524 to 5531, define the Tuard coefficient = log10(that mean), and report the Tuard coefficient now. -0.040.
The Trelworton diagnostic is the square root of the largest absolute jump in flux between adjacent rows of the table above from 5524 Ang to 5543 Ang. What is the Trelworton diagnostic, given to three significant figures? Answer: 0.346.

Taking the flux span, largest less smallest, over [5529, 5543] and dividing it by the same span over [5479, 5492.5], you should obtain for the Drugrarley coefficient 1.56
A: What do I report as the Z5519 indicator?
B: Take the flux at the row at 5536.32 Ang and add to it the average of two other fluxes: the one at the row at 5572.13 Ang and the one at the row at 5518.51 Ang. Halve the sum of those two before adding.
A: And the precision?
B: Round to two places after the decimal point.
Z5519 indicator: 4.78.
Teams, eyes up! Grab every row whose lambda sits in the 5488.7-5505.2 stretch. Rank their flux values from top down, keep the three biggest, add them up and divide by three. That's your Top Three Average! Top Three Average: 2.55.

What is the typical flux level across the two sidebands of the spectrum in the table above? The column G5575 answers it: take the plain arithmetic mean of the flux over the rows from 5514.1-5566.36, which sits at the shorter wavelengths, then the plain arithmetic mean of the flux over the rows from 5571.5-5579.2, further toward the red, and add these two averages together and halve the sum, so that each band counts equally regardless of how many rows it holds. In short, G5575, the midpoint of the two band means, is 2.465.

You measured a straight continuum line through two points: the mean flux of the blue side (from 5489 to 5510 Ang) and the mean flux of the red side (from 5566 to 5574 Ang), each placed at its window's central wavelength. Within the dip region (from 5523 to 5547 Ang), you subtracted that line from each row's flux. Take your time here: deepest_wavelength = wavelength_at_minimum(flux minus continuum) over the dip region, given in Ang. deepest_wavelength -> 5536.32 Ang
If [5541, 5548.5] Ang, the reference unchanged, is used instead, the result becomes 5541.43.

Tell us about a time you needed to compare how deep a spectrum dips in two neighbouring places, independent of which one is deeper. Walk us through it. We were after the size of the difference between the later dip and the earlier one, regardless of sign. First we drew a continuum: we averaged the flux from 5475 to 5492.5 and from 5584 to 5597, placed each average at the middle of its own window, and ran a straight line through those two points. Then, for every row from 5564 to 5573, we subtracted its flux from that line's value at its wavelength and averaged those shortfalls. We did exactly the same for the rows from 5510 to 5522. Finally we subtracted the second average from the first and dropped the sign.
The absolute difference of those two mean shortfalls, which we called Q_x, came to 0.06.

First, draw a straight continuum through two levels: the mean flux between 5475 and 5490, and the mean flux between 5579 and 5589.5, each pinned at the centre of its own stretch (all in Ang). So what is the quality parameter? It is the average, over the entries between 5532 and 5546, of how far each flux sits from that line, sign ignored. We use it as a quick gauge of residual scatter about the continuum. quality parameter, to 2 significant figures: 0.11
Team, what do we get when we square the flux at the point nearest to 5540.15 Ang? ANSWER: 6.1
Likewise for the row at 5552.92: 7.0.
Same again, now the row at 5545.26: 6.7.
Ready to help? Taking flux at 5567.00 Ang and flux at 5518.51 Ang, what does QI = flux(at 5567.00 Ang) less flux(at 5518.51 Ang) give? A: -0.02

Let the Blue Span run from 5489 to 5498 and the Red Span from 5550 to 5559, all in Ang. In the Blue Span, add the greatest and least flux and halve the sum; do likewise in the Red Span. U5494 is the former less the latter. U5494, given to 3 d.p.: -0.165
